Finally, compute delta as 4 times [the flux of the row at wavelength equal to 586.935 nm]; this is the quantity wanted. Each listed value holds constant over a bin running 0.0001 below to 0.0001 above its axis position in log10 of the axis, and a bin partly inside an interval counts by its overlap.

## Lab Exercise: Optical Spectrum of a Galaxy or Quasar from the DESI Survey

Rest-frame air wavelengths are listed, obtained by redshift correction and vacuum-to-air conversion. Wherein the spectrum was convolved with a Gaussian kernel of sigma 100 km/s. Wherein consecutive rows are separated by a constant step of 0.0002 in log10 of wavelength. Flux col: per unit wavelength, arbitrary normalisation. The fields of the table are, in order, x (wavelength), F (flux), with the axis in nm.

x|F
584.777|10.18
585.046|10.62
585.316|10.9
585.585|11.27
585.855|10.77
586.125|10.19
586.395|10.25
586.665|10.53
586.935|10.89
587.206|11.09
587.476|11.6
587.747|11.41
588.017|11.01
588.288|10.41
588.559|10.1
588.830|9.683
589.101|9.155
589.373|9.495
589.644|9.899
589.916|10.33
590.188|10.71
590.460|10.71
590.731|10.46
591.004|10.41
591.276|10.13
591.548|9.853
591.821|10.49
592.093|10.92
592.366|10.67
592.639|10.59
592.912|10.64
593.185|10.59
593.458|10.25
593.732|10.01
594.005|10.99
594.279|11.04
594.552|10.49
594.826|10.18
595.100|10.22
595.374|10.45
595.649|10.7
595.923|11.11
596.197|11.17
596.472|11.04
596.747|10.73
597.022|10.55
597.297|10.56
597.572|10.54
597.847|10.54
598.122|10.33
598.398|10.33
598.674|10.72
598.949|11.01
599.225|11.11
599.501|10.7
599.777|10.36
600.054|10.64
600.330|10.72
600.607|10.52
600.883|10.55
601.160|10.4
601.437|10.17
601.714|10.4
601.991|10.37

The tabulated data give 43.6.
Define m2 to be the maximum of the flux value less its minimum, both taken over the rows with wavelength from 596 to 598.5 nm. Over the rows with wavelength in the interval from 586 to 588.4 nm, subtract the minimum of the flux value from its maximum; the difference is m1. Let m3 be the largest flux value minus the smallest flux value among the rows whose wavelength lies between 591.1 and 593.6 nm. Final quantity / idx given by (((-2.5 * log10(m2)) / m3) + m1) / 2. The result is 0.79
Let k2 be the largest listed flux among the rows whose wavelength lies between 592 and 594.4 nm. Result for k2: 11.04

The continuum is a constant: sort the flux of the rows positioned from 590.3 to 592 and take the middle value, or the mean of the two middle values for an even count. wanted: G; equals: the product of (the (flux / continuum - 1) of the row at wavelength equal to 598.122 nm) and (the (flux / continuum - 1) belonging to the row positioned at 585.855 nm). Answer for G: -0.0003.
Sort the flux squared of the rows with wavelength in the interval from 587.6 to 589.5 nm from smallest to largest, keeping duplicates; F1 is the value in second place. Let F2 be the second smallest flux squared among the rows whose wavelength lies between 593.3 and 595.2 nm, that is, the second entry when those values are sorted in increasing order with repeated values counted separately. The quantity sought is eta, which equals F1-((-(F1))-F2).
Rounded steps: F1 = 90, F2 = 104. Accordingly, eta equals 284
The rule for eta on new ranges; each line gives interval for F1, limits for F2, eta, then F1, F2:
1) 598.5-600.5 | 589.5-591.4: 329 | 113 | 103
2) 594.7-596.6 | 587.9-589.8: 299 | 104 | 90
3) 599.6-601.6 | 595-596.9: 324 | 107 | 109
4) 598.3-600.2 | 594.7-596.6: 319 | 107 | 104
